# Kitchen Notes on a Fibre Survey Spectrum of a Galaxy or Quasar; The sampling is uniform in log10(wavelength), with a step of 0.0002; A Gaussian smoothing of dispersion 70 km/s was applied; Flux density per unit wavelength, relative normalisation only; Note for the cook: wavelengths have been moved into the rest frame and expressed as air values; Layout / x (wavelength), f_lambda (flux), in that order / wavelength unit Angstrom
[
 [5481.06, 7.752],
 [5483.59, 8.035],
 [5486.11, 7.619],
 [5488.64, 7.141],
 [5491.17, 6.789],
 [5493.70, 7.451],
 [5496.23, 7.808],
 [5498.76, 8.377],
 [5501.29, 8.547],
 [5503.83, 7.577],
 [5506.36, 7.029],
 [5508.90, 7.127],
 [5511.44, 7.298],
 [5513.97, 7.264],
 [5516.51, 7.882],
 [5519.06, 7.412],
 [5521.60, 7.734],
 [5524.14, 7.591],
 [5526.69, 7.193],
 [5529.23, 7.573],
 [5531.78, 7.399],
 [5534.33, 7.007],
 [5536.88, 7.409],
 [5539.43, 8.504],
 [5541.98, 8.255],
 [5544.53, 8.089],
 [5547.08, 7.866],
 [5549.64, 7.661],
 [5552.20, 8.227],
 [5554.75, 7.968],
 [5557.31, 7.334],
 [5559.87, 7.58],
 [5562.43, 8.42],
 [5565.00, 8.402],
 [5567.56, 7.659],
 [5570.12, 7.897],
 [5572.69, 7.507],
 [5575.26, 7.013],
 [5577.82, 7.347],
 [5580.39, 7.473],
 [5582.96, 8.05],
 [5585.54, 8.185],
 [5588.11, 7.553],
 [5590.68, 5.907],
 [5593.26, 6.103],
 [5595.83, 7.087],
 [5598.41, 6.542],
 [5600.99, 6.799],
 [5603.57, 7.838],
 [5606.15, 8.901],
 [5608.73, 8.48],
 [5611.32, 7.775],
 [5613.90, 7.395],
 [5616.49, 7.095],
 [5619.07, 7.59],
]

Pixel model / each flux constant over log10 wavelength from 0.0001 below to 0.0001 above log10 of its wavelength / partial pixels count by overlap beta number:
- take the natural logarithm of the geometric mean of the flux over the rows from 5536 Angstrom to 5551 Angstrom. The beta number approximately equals 2.07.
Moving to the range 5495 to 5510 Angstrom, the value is 2.04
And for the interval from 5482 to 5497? 2.01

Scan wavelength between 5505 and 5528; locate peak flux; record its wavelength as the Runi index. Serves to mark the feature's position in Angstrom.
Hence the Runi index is 5516.51 Angstrom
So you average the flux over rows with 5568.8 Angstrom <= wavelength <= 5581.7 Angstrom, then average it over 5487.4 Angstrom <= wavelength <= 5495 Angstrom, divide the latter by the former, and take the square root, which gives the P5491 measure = 0.98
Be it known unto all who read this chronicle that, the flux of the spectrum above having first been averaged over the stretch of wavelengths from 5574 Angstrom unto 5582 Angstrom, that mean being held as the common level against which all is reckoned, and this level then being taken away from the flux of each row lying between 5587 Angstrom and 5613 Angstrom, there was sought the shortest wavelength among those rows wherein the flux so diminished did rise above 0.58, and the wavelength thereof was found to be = 5606.15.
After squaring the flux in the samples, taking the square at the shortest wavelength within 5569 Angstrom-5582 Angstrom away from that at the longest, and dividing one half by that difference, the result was -0.08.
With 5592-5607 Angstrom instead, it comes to 0.01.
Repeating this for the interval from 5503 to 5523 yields 0.21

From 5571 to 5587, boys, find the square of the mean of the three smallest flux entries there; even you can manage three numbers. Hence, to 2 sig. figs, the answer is 53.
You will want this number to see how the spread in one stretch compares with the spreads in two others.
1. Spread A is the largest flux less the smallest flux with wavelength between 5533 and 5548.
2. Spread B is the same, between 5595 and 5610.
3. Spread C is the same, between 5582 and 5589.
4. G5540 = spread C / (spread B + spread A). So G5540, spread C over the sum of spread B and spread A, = 0.164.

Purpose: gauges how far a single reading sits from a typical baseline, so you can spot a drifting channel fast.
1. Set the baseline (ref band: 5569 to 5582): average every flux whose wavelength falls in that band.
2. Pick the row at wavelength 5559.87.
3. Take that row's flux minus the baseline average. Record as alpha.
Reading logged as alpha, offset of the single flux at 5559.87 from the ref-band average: 0.1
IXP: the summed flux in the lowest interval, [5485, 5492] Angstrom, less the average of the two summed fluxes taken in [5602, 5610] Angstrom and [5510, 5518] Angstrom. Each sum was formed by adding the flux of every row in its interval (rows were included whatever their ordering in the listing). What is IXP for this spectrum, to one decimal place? -2.3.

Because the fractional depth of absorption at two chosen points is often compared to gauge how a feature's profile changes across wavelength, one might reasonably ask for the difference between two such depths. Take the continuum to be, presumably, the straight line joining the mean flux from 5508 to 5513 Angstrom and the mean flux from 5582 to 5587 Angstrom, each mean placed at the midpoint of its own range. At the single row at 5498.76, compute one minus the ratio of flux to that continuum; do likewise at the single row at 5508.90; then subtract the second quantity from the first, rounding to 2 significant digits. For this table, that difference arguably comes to -0.19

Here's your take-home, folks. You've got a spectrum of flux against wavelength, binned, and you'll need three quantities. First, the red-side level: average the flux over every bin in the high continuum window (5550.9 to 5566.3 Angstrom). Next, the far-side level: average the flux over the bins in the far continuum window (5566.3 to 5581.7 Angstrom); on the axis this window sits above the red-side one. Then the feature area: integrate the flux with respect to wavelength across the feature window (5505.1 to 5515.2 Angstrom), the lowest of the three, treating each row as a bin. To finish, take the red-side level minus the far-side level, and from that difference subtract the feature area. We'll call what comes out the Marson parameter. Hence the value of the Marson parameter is -72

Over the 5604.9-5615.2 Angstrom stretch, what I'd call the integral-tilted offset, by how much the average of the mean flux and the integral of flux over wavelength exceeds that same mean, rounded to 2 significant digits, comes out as 38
